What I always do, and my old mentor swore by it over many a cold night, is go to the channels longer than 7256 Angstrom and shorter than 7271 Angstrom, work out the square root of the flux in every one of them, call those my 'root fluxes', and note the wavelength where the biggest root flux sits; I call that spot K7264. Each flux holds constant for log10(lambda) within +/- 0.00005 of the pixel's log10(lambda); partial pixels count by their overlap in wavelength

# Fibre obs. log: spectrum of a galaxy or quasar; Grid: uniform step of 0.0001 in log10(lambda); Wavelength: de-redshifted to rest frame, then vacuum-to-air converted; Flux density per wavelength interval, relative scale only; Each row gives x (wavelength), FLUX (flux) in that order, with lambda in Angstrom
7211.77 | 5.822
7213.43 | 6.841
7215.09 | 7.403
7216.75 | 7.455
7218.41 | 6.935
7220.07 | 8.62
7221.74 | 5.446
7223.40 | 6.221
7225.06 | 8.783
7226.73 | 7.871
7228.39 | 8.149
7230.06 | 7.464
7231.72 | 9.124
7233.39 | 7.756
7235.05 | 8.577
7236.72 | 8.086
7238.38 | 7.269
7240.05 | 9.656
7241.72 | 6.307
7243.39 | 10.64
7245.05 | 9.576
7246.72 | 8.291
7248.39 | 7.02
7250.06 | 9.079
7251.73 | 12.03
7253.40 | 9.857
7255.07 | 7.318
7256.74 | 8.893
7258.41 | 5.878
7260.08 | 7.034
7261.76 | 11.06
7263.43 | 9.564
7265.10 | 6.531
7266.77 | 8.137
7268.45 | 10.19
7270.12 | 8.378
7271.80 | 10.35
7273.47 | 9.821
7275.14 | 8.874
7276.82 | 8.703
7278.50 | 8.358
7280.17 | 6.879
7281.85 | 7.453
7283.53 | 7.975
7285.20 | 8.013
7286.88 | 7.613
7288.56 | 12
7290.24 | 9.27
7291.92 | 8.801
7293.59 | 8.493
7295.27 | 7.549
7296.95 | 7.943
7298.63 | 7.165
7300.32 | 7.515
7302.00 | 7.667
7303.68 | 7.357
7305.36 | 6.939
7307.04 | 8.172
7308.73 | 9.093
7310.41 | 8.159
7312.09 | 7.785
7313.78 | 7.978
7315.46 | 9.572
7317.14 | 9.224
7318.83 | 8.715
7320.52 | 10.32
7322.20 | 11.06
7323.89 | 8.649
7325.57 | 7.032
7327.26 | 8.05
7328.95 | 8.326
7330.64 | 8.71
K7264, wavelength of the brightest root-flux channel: 7261.76 Angstrom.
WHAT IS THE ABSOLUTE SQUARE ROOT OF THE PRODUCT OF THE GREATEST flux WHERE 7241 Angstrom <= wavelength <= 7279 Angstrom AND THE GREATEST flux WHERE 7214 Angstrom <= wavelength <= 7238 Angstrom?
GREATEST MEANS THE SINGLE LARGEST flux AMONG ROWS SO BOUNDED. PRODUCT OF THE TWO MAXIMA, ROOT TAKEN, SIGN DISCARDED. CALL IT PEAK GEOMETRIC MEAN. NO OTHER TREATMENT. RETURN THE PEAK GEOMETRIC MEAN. 10.5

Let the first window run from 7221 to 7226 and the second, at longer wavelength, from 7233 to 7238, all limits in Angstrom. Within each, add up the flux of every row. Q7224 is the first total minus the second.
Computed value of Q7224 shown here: -4.0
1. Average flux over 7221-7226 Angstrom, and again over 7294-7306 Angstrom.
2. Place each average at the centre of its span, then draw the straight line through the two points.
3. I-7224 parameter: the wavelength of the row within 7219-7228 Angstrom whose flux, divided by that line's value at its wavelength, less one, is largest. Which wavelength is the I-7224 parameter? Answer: 7225.06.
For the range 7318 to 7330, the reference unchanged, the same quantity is 7322.20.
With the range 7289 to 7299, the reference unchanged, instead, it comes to 7290.24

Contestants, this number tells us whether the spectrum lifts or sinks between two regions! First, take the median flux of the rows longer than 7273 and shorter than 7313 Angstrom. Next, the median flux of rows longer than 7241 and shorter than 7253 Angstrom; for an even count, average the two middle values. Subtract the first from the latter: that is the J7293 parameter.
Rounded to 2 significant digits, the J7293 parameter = 1.1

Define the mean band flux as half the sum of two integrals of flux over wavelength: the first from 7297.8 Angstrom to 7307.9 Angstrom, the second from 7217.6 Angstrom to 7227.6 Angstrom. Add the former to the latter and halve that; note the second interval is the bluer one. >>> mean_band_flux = 74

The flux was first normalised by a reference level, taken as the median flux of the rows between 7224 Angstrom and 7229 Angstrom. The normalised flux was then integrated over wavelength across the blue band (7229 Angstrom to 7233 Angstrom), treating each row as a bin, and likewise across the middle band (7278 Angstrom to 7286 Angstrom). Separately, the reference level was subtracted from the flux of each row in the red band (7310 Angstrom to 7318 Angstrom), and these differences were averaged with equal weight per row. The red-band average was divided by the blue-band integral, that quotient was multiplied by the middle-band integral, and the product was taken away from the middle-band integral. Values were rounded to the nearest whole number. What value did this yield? 7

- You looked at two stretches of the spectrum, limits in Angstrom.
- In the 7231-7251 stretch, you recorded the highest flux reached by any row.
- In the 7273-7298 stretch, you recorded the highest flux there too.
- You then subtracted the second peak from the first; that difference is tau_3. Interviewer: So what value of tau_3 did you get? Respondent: -1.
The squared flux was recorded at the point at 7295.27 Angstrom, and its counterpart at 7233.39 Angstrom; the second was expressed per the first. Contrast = 1.06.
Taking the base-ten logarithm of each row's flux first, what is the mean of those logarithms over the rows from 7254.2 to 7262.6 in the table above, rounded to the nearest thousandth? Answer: 0.895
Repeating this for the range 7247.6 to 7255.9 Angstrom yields 0.949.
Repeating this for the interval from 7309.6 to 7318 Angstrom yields 0.930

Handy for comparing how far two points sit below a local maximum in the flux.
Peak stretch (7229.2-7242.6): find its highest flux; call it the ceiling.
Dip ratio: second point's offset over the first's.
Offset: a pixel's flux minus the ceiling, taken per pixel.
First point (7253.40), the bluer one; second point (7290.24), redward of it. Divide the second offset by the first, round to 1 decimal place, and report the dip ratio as -1.9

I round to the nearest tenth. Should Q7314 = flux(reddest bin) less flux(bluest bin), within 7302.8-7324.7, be 1.3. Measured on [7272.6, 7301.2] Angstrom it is -2.3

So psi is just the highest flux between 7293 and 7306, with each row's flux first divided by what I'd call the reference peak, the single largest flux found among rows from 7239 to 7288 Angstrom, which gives 0.71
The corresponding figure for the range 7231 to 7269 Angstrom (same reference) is 1.00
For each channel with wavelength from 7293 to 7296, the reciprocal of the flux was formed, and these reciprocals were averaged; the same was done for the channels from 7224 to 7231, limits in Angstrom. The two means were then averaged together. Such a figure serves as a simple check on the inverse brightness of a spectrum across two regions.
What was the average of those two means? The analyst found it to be 0.125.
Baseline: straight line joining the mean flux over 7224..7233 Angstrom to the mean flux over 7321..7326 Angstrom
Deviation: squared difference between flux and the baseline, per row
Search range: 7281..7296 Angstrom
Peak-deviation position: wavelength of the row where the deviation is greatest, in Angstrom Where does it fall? 7288.56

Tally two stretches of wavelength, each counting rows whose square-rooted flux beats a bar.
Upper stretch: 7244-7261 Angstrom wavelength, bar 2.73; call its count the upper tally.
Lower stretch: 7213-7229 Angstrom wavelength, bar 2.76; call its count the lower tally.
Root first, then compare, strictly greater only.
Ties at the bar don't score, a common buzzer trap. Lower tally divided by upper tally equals 0.67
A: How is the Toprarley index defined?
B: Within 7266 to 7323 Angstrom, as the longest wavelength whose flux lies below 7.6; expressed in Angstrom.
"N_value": 7305.36 Angstrom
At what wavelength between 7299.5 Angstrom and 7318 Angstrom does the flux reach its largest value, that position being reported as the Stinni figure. 7315.46 Angstrom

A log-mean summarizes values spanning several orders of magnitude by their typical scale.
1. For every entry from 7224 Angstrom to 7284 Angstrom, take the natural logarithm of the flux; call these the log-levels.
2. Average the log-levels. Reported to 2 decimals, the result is 2.13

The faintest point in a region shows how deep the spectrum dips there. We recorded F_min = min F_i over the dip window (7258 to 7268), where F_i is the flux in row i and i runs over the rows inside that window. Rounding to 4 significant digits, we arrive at 5.878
